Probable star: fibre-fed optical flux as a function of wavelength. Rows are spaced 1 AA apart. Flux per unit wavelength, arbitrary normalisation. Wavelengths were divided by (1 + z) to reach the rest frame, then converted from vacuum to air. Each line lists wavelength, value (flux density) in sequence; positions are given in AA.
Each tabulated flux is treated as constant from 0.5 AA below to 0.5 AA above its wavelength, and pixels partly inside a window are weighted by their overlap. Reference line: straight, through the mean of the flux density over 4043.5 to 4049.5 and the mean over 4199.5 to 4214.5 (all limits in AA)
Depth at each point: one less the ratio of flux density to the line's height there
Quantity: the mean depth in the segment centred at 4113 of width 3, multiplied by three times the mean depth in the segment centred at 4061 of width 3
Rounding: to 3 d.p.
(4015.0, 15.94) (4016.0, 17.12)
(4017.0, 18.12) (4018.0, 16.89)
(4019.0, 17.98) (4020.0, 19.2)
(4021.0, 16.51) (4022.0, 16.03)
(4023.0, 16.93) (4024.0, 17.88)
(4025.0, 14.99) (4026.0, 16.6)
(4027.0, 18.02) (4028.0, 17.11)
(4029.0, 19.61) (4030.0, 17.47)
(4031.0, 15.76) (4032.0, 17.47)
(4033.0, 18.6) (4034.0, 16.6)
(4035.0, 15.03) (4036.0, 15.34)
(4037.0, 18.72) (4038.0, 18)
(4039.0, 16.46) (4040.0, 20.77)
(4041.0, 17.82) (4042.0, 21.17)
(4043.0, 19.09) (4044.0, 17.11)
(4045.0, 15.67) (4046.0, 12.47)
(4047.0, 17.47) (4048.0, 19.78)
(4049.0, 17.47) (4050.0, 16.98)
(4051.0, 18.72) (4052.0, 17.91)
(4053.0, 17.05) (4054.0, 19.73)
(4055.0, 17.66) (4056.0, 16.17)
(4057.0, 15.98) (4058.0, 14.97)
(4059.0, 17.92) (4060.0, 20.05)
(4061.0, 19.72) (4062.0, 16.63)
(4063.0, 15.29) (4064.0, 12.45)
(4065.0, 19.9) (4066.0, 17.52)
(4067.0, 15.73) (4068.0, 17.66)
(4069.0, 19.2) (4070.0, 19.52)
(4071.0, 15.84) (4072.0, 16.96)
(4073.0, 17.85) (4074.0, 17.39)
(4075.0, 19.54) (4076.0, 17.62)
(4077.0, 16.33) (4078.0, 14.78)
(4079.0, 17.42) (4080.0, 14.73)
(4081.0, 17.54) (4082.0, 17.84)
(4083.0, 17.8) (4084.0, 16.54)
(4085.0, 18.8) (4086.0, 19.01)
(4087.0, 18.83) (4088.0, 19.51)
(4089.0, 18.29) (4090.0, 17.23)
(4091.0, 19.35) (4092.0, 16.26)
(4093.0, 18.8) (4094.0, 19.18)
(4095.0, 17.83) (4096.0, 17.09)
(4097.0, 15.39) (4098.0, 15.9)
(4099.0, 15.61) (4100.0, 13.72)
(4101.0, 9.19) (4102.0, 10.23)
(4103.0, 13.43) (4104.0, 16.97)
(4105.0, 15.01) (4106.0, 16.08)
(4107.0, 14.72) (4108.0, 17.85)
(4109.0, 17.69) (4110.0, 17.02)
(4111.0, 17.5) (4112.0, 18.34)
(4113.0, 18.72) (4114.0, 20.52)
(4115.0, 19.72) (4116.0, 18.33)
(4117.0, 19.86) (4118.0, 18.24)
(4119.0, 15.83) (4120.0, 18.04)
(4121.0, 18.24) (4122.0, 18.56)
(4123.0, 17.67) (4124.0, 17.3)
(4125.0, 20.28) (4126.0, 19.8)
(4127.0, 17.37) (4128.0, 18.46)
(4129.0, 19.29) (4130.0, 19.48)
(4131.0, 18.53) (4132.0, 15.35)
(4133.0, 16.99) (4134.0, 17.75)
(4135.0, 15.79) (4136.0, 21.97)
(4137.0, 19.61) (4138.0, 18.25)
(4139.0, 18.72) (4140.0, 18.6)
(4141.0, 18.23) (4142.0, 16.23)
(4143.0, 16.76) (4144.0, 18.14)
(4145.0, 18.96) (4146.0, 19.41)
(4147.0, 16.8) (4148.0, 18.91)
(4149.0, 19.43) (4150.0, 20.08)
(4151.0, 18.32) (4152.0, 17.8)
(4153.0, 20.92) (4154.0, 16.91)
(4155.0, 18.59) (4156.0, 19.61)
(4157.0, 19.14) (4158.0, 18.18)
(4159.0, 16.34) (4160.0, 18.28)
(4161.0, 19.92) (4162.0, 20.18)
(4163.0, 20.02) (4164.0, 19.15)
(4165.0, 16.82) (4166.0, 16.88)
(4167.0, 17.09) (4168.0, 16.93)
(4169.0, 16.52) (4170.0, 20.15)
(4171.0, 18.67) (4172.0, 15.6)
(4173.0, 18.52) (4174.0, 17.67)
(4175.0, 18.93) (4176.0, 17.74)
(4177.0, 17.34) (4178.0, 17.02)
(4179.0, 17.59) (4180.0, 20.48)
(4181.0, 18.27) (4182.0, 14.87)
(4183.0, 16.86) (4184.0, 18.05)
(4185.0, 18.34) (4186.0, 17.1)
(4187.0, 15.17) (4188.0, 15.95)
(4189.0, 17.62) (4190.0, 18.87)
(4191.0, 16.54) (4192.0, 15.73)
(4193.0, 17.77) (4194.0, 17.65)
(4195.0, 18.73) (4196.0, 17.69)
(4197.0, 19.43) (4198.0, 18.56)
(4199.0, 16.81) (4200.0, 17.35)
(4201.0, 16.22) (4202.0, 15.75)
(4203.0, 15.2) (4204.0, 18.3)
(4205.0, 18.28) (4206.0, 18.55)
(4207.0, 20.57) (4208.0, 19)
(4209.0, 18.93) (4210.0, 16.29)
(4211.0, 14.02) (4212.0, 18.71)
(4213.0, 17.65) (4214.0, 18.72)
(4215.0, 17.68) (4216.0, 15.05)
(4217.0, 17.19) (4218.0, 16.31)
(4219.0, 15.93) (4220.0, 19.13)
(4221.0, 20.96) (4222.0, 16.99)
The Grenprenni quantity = 0.047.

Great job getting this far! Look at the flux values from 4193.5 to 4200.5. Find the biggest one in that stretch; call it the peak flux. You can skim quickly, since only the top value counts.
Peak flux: 19.43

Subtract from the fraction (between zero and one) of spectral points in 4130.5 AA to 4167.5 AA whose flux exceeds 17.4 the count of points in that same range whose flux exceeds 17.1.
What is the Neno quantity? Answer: -25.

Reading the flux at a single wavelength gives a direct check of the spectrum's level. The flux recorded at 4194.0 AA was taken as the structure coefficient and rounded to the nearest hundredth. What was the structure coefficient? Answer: 17.65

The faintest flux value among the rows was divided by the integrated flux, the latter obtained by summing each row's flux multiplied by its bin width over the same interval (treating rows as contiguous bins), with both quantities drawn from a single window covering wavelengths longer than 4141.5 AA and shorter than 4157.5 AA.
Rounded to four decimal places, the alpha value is 0.0548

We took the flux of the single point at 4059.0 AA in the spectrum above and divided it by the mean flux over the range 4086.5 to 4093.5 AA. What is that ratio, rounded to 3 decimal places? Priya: 0.978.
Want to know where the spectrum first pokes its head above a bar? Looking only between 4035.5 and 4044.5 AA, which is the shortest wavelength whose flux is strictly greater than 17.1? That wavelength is 4037.0 AA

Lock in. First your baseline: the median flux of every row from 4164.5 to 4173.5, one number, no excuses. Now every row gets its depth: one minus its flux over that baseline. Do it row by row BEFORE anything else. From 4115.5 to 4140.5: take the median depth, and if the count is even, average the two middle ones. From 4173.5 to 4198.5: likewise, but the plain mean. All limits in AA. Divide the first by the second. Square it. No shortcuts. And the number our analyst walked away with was 4.4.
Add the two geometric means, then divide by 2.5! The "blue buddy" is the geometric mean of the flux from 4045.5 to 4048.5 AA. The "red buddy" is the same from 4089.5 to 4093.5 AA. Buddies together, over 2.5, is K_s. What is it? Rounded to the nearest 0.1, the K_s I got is 13.7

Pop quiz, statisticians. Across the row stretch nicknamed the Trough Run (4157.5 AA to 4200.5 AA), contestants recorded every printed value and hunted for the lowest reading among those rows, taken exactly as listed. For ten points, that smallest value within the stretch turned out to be 14.87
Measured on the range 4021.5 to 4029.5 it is 14.99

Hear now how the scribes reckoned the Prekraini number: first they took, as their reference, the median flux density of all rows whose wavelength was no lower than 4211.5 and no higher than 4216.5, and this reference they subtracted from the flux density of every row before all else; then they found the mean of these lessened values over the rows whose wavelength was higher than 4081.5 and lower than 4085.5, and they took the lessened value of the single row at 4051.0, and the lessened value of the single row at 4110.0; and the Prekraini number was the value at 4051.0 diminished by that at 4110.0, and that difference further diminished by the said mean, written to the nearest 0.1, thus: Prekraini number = 1.6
